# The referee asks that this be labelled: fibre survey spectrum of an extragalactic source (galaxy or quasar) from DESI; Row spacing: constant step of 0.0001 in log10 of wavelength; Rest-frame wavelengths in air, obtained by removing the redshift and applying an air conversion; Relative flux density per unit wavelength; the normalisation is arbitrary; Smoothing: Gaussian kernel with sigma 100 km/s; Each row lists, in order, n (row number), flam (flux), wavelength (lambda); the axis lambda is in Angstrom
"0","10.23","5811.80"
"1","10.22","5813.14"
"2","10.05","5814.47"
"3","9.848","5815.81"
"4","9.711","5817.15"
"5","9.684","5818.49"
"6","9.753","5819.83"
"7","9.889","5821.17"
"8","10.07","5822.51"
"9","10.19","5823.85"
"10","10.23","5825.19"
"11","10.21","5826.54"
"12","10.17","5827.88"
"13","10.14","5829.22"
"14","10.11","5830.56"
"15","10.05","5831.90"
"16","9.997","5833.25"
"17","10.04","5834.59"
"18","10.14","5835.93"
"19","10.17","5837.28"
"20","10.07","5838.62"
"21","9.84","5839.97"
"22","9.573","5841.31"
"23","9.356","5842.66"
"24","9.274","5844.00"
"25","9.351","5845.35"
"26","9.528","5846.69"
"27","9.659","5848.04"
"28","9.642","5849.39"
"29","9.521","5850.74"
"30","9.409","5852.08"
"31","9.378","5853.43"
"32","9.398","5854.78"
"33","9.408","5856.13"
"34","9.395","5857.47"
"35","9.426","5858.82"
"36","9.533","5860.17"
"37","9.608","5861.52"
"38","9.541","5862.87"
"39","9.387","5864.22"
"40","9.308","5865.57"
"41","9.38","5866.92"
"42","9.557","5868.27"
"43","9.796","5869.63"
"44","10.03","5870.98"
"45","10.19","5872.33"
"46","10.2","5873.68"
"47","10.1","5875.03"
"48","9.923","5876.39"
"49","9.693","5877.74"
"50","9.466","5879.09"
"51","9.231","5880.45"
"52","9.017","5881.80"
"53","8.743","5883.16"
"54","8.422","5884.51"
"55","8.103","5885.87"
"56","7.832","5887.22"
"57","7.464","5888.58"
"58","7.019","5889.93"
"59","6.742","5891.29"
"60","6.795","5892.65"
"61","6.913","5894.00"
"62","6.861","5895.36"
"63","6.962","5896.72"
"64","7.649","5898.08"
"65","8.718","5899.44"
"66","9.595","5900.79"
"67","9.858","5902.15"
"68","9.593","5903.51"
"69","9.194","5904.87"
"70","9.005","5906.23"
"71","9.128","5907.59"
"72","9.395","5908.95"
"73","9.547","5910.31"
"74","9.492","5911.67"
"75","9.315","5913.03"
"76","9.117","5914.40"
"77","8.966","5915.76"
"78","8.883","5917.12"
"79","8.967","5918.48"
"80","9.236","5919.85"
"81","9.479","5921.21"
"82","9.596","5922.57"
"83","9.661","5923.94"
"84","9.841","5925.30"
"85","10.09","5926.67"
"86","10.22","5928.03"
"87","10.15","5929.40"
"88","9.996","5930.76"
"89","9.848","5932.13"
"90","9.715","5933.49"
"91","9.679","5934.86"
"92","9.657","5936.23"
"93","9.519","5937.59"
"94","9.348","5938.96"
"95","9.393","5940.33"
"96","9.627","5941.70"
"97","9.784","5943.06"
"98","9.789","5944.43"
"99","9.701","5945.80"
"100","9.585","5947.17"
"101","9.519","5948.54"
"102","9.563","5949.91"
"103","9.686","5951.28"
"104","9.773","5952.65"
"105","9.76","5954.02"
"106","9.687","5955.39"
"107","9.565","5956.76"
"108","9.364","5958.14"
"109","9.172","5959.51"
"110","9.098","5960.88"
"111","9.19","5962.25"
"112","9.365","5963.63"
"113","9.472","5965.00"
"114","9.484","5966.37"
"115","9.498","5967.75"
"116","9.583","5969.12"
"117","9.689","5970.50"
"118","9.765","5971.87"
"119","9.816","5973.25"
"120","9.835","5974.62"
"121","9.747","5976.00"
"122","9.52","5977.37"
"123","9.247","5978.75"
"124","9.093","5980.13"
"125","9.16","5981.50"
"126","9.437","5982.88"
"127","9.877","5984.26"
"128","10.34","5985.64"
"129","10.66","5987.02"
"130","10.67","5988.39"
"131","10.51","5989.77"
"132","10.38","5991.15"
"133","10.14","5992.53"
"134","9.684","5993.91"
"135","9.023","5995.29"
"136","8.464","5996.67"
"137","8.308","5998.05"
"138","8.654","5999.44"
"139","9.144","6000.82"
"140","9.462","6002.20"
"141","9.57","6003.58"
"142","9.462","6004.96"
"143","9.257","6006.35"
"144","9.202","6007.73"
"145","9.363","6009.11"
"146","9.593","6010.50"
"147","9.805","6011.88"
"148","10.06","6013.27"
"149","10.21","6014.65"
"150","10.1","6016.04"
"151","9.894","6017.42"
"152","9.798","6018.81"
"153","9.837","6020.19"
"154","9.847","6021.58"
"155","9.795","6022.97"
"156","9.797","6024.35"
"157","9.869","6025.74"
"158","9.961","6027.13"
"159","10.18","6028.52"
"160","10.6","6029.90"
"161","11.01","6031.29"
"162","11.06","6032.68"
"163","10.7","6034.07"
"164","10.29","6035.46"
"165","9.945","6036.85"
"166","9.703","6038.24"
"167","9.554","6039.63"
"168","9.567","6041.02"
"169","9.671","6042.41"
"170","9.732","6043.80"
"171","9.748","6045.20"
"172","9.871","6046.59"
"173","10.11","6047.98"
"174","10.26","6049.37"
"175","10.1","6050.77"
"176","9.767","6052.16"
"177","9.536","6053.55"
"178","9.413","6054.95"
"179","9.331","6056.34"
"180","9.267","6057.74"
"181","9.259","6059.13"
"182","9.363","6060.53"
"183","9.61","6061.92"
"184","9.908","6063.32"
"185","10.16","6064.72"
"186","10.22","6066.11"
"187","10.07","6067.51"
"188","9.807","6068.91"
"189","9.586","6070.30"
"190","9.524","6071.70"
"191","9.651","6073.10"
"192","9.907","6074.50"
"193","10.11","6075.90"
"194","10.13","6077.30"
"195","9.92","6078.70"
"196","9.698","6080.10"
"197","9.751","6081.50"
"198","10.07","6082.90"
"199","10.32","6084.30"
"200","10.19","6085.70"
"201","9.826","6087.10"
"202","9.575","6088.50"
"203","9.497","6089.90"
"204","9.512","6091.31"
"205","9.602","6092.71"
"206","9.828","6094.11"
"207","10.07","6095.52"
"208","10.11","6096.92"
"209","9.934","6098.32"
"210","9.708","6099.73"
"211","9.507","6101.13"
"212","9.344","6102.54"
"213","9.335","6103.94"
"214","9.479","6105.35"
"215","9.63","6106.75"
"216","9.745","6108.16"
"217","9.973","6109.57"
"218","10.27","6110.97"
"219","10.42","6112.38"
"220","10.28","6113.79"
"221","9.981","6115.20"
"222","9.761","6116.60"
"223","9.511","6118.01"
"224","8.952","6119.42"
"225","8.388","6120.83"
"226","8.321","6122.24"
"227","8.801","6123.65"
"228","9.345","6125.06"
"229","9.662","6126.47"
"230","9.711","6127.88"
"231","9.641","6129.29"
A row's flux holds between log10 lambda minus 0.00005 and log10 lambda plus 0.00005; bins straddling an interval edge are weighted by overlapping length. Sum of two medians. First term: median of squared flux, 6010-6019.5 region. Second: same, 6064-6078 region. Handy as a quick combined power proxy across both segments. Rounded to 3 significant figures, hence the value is 198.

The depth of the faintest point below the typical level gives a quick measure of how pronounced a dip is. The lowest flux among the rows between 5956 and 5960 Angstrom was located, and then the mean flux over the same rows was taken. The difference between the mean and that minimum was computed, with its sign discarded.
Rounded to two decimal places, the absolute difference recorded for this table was 0.20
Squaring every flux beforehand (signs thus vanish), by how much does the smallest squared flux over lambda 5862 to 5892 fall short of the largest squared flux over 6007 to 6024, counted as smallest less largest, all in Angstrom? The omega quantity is -59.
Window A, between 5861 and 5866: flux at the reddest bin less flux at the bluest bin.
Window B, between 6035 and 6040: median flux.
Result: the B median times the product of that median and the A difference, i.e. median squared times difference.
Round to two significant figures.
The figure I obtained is -29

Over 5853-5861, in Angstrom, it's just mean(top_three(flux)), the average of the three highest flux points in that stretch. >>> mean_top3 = 9.5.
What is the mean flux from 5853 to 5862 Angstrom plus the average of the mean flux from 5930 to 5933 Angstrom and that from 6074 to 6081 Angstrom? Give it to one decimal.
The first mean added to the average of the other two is 19.4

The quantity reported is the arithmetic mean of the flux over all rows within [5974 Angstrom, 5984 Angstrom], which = 9.4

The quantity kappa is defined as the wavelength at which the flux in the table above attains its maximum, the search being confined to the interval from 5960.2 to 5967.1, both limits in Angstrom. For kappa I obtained 5966.37 Angstrom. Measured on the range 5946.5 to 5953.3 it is 5952.65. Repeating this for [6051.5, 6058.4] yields 6052.16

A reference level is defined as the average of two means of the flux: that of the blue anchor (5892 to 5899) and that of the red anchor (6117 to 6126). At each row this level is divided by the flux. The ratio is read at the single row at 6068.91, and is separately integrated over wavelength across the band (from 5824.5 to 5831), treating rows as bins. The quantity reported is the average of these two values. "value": 3.0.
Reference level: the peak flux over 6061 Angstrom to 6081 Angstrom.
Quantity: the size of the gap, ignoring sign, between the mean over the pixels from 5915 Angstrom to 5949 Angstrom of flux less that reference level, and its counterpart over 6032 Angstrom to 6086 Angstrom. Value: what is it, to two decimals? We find 0.26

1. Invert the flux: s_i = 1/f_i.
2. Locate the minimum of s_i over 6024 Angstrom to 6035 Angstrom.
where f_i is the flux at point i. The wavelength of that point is 6032.68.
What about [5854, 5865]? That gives 5861.52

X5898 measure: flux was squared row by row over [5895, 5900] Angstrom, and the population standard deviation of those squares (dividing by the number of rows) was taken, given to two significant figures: 12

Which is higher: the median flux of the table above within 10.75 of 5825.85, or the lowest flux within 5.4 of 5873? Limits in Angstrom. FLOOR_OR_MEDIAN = 10.1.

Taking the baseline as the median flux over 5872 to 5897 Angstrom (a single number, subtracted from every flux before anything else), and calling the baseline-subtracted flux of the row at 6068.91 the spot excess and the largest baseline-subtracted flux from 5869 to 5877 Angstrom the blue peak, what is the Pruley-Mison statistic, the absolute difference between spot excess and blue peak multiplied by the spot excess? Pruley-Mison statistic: 0.54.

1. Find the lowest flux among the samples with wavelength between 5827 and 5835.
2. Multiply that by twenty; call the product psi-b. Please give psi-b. 200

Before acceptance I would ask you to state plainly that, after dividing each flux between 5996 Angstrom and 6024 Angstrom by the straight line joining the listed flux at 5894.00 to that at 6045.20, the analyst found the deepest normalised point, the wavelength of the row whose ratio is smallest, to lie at 5998.05 Angstrom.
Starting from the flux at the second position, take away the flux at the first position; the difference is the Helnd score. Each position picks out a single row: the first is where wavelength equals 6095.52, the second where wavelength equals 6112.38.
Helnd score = 0.35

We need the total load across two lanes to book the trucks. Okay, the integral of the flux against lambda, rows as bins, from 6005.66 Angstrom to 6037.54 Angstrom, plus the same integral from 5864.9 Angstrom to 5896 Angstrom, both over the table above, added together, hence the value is 591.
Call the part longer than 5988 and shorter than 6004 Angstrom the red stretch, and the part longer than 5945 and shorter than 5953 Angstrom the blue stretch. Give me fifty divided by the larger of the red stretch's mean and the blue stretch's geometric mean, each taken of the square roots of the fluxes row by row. 16.1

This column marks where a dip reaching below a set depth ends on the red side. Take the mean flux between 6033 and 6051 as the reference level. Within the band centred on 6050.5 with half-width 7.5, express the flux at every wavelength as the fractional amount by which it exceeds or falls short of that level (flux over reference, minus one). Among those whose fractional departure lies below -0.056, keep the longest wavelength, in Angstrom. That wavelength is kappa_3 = 6057.74 Angstrom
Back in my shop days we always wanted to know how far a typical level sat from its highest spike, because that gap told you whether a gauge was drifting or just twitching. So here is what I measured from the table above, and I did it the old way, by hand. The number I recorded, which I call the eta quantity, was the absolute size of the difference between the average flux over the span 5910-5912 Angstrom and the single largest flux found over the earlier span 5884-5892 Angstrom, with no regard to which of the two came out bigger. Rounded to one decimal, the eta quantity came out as 1.1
